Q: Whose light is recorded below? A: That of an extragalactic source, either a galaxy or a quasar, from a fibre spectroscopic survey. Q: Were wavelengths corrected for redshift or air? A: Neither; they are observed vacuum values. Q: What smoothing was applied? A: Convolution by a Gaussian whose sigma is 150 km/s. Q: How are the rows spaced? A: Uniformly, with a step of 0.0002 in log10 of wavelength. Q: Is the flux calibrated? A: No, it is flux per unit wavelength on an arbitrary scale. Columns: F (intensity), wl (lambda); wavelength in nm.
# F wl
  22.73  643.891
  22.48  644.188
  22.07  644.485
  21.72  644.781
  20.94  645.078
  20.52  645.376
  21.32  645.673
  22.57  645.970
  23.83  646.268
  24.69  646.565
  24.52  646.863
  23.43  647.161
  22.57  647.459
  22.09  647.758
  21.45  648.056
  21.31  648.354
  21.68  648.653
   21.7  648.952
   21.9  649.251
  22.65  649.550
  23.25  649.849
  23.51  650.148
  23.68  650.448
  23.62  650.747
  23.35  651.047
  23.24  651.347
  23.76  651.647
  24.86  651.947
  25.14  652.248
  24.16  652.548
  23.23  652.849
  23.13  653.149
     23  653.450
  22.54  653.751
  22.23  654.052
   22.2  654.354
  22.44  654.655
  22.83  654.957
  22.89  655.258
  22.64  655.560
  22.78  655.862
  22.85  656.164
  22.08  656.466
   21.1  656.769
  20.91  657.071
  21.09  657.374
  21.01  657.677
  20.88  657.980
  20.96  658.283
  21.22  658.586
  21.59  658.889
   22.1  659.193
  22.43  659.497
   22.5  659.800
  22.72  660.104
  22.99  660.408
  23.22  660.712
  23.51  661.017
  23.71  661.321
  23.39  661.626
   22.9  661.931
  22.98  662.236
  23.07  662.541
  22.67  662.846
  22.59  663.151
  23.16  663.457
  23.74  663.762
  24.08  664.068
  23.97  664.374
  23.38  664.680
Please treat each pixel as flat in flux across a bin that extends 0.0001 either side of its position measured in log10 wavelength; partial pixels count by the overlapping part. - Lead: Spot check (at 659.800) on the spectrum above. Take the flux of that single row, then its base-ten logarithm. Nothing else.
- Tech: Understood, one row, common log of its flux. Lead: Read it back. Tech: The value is 1.35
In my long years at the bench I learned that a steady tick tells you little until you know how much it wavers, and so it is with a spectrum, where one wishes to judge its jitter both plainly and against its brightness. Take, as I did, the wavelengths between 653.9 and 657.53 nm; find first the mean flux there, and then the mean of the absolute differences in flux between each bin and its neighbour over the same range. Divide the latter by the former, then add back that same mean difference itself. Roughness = 0.31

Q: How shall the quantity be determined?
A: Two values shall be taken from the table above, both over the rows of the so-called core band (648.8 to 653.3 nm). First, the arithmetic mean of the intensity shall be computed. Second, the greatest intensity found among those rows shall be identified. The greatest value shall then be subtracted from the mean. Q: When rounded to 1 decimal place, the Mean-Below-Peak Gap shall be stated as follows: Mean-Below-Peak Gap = -1.7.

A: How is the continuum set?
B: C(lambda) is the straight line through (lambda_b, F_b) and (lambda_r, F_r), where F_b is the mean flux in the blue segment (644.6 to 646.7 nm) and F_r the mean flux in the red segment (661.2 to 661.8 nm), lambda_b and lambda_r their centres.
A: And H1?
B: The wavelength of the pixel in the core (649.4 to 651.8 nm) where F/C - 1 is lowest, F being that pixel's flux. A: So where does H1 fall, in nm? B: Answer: 649.550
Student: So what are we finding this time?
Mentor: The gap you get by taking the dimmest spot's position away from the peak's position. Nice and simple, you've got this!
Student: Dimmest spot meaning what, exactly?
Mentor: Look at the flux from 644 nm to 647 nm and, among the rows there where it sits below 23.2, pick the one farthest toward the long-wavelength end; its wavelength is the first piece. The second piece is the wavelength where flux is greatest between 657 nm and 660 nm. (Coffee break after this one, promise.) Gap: 13.83 nm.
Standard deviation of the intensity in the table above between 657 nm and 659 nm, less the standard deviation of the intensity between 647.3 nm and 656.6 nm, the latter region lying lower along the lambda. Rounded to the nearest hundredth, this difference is -0.66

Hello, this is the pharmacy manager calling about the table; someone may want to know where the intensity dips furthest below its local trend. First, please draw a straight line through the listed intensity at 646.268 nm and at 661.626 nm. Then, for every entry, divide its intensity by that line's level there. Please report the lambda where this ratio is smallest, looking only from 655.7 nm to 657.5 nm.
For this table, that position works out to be 657.071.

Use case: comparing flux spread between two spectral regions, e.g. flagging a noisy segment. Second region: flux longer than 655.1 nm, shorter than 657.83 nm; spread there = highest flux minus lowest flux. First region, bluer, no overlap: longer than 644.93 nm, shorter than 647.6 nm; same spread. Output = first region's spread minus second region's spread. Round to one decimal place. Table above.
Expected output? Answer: 2.2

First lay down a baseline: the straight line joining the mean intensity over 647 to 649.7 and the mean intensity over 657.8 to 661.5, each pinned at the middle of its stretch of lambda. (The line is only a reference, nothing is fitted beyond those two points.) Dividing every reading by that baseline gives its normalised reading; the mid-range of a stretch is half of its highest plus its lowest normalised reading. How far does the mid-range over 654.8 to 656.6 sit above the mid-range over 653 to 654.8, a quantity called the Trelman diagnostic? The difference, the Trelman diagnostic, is -0.010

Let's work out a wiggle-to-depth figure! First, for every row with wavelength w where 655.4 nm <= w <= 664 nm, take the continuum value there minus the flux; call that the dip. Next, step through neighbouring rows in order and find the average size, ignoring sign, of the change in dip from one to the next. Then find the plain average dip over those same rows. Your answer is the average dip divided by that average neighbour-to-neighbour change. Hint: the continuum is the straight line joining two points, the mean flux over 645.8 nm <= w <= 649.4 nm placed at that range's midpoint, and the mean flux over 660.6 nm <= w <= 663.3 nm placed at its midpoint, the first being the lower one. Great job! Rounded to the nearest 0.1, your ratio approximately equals 2.2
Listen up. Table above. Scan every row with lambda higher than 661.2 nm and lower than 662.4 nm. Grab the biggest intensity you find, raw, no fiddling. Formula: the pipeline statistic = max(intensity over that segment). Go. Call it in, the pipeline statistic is 23.71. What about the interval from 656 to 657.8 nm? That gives 22.85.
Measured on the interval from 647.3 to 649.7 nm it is 22.65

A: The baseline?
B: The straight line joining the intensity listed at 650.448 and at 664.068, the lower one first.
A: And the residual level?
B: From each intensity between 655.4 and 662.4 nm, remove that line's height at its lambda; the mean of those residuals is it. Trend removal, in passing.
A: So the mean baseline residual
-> -1.7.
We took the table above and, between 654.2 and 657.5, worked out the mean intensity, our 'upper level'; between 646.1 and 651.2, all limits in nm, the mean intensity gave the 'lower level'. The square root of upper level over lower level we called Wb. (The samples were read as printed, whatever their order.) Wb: 0.98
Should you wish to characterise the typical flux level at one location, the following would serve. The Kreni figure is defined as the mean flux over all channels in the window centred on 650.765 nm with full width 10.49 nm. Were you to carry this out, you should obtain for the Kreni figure 23.0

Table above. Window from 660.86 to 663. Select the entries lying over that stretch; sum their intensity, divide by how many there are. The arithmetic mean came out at 23.2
